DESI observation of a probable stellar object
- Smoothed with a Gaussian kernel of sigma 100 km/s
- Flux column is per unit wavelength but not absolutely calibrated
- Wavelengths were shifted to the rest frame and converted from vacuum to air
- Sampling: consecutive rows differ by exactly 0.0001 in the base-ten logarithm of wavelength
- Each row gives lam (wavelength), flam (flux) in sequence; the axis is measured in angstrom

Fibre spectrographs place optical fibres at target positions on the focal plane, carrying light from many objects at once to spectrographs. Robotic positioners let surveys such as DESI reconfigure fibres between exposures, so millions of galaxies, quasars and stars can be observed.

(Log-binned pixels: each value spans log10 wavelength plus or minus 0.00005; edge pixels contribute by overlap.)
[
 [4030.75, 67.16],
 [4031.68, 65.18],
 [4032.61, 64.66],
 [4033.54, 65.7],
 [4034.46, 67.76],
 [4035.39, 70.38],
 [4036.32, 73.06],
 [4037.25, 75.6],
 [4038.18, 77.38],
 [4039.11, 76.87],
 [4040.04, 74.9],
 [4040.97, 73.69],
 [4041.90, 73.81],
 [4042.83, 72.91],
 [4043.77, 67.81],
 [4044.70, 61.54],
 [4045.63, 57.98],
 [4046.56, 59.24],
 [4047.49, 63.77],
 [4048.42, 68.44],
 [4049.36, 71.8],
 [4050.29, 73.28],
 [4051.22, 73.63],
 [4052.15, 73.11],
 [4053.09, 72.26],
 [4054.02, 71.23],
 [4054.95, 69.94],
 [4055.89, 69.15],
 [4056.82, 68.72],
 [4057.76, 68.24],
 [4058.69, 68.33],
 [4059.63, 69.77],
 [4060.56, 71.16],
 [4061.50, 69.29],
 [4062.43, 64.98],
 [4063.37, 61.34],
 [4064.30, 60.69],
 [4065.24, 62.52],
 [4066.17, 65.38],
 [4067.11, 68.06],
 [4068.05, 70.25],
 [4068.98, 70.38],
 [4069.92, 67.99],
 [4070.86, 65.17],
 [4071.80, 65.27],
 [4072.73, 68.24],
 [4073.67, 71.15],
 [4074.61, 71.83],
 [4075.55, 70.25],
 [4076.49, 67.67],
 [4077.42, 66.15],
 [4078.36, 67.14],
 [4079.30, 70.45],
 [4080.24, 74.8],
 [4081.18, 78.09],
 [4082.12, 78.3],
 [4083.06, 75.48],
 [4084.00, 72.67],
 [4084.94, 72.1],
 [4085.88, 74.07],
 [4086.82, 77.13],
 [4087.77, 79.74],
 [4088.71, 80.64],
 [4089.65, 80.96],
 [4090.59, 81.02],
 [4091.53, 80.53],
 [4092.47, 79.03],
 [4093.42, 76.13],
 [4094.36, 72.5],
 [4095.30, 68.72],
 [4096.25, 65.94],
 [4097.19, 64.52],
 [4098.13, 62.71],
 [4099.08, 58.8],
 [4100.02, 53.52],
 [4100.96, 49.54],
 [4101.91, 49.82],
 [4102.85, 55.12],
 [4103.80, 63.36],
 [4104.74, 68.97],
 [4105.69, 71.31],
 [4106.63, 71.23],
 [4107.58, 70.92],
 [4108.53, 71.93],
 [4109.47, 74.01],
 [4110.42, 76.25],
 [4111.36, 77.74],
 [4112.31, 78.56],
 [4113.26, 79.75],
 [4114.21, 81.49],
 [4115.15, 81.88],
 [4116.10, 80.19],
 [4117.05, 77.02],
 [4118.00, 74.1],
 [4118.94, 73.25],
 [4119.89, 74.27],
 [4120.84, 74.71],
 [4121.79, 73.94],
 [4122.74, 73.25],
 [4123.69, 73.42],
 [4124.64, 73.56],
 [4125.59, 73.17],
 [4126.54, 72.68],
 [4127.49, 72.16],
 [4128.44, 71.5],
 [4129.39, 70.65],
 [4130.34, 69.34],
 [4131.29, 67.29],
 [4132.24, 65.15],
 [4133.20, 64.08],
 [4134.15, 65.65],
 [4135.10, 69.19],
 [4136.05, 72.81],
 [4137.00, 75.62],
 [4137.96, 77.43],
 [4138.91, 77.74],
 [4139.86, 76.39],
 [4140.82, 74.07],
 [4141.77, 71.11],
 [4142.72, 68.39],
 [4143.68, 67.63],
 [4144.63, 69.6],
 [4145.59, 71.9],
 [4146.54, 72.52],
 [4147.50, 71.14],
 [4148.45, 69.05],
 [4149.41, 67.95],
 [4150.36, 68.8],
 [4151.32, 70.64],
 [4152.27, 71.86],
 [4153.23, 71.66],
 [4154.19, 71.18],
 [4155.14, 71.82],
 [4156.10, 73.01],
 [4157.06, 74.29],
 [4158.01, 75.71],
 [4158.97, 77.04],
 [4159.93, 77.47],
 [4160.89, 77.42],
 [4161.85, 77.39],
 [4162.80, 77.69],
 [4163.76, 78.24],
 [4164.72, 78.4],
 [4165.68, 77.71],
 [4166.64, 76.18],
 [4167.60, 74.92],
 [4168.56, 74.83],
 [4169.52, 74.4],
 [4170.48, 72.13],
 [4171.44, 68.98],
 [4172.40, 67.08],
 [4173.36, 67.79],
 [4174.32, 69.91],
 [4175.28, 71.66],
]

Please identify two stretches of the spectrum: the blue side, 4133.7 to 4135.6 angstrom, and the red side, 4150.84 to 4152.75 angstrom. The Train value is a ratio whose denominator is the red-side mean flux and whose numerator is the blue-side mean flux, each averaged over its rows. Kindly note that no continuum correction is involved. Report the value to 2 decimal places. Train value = 0.95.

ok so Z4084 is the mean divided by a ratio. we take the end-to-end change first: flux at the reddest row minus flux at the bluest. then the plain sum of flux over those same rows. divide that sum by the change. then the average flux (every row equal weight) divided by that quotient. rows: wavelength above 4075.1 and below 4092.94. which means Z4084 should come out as 0.46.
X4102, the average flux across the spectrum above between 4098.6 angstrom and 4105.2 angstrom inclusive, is 57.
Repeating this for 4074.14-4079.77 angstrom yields 69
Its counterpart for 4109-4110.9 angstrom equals 75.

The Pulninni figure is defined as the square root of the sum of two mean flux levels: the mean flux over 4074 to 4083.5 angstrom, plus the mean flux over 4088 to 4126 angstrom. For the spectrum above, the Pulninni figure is 12.0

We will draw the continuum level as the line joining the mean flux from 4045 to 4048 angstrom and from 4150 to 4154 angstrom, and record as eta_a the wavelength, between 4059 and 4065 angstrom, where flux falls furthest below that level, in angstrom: 4064.30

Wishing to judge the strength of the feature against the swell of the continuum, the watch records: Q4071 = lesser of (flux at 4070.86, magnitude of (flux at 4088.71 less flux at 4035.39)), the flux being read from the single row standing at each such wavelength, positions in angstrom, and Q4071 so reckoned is 10.3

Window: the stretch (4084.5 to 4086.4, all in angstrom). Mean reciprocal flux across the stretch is 0.0137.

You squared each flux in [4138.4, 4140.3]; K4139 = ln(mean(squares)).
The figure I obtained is 8.69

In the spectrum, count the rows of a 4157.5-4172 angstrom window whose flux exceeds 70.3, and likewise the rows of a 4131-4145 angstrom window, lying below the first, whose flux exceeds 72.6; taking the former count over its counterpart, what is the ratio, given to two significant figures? 2.3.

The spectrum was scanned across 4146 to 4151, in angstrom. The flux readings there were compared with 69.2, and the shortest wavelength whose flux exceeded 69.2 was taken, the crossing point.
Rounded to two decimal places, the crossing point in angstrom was 4146.54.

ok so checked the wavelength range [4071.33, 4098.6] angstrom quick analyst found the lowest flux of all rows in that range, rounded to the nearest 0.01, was 62.71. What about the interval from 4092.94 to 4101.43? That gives 49.54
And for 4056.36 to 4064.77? 60.69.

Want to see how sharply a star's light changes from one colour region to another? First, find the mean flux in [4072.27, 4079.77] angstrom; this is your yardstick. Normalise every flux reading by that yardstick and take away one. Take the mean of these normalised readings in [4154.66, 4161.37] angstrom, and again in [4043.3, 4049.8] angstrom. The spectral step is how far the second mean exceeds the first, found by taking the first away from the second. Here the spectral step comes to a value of -0.16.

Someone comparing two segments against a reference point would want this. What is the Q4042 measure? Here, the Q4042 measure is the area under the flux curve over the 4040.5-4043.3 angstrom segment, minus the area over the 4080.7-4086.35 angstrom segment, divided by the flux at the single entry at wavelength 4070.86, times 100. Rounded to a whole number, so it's -336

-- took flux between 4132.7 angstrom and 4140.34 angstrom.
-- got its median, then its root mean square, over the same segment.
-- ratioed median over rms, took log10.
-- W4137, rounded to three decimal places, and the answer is 0.010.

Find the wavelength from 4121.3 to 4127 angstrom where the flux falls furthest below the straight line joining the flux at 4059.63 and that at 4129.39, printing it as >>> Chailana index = 4126.54 angstrom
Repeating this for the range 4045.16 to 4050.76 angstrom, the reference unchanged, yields 4045.63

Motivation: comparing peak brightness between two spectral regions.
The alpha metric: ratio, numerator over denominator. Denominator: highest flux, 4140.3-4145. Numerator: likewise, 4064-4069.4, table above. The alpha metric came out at 0.95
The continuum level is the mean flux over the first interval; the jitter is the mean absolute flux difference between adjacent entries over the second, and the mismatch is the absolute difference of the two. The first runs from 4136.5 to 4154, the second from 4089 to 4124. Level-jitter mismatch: 69.7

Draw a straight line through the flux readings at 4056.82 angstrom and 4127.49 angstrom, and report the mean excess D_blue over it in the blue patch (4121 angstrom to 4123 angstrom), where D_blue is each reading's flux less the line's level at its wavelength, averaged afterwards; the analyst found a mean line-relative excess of 2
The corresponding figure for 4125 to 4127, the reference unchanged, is 1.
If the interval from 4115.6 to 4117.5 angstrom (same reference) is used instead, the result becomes 7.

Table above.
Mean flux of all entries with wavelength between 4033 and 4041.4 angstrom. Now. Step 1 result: 72.8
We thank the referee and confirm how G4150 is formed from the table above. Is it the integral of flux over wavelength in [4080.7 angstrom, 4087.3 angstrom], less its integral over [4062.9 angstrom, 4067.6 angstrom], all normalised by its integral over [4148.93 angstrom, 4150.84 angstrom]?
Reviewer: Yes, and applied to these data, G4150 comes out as 1.5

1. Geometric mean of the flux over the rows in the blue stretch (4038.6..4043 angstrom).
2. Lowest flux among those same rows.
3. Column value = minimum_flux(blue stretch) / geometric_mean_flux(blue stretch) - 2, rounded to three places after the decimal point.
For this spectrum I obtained -1.020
